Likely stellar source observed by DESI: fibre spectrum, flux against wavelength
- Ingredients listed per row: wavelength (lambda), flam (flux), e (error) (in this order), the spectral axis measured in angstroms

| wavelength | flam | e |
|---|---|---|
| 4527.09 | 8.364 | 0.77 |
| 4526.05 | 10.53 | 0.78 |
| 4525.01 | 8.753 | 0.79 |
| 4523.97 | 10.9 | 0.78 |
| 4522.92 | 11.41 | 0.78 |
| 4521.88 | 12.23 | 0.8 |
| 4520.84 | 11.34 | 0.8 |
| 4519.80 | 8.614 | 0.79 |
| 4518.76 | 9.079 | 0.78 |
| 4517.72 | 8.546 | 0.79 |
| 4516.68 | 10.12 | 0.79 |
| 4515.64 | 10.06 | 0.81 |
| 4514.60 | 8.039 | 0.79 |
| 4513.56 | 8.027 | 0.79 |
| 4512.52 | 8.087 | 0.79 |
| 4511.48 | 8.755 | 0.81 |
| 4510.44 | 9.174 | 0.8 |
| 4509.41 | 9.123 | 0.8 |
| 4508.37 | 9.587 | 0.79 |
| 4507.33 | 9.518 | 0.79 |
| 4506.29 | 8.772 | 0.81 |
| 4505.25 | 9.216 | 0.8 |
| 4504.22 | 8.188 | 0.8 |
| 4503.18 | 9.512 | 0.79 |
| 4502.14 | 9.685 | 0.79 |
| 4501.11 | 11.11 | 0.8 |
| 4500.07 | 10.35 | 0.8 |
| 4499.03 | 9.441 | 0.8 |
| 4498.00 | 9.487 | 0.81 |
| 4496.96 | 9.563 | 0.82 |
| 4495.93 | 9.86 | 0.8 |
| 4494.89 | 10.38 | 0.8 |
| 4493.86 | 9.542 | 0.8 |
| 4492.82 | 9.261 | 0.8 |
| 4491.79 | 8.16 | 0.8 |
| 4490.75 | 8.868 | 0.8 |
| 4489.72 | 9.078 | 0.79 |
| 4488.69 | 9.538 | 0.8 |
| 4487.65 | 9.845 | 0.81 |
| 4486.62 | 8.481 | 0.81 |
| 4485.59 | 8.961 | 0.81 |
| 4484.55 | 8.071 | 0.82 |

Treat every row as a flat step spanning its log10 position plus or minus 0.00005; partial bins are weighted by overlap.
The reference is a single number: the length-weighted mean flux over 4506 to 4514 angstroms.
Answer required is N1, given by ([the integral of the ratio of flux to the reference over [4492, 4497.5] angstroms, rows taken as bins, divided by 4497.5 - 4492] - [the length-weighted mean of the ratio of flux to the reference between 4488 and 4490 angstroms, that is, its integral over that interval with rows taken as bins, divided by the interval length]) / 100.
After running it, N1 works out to 0.0003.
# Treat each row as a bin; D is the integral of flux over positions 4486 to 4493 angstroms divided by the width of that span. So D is 9.03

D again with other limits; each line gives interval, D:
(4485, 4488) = 9.03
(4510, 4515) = 8.41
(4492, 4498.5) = 9.61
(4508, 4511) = 9.29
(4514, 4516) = 8.92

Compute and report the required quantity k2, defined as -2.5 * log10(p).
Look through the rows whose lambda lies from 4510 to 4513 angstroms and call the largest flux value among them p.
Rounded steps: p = 9.174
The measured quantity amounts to -2.41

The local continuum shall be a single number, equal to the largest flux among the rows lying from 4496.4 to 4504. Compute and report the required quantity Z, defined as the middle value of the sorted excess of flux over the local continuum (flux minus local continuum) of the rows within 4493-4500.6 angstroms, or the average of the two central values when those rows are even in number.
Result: -1.55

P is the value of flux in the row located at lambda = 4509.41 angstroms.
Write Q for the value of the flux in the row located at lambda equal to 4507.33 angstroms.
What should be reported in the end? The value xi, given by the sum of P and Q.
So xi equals 18.6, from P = 9.123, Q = 9.518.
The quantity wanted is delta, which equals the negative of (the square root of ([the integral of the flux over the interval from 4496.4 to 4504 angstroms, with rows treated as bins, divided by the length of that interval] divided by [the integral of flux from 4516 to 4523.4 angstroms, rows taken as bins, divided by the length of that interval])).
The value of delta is -0.98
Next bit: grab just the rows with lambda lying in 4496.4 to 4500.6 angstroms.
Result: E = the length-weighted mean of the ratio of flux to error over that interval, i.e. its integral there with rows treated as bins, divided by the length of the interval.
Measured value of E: 12.0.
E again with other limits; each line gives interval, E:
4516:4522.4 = 12.6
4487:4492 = 11.4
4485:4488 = 11.1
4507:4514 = 11.2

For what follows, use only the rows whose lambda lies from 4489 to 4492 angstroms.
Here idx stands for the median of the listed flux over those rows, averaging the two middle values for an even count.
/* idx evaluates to 8.87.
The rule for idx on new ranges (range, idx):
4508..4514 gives 8.94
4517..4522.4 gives 9.08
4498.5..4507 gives 9.48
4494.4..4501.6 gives 9.86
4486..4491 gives 9.08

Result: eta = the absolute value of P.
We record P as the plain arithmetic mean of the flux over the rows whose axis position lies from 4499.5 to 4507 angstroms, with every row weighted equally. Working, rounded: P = 9.5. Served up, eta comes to 9.5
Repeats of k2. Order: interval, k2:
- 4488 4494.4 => -2.45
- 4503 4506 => -2.45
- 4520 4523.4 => -2.72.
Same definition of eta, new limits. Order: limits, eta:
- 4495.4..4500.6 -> 9.7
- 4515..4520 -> 9.3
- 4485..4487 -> 8.7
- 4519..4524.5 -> 10.9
